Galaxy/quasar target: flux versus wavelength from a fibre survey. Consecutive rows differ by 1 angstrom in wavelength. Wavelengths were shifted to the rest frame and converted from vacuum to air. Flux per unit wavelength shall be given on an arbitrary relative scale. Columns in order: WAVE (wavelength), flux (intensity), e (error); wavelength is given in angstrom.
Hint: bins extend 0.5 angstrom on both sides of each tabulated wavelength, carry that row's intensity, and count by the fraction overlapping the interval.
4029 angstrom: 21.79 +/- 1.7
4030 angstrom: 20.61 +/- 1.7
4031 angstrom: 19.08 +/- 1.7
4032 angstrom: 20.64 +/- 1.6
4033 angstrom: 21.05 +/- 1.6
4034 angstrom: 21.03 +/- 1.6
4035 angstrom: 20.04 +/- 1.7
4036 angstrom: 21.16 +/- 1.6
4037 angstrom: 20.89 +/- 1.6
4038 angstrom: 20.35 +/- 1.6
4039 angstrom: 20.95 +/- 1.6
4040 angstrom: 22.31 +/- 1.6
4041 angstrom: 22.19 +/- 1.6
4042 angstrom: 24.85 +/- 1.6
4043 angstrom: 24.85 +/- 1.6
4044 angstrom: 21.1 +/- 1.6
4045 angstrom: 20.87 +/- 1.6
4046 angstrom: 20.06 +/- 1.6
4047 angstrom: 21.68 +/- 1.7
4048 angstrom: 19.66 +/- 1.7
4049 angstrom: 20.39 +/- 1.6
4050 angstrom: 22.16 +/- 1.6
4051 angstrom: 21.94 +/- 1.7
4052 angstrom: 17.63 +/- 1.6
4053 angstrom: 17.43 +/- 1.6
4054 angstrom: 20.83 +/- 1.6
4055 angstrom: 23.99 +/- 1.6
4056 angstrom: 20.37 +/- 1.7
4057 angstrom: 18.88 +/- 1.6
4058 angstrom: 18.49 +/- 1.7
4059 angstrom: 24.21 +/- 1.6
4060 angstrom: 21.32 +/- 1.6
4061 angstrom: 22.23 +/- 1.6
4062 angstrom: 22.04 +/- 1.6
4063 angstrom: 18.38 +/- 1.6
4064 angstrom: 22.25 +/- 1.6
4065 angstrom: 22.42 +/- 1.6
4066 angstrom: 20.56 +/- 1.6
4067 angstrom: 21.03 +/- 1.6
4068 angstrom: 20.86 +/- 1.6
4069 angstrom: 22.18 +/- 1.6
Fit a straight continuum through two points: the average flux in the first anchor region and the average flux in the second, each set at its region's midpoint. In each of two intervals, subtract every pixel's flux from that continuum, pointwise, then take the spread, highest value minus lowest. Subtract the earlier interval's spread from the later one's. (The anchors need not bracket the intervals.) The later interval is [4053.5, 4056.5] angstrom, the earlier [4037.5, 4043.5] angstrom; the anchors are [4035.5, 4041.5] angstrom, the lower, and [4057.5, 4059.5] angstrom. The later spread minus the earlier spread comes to -0.9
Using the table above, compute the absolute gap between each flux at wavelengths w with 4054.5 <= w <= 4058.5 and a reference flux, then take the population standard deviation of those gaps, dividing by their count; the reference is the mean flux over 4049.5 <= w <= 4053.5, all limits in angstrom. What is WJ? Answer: 1.4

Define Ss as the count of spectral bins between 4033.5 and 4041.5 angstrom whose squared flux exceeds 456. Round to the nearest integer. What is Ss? 2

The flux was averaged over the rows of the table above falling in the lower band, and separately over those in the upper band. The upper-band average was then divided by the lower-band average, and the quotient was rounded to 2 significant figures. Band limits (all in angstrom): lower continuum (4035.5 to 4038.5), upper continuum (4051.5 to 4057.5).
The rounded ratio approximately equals 0.95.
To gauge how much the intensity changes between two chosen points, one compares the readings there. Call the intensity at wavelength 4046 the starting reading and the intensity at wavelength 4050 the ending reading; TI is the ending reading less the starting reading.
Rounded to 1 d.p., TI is 2.1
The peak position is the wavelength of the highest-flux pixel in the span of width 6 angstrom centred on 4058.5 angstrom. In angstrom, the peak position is 4059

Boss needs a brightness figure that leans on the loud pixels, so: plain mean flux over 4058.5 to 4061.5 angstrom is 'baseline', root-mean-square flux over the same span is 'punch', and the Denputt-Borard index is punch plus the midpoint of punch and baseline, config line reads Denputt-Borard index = 45.2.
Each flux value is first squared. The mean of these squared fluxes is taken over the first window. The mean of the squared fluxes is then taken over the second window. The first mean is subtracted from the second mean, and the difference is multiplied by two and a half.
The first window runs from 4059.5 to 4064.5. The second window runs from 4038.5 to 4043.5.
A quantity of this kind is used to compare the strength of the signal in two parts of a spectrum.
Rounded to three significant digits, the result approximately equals 198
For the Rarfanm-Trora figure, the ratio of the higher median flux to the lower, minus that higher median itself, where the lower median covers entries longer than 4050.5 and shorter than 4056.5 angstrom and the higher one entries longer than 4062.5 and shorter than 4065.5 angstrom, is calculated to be -21.2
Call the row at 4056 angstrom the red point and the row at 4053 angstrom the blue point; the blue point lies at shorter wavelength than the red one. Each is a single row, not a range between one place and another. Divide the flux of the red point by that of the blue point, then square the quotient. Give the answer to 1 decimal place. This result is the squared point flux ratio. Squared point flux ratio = 1.4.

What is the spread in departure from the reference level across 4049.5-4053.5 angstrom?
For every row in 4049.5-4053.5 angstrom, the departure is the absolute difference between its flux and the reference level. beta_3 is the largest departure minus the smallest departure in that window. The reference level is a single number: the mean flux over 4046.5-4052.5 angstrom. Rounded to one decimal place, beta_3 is 1.8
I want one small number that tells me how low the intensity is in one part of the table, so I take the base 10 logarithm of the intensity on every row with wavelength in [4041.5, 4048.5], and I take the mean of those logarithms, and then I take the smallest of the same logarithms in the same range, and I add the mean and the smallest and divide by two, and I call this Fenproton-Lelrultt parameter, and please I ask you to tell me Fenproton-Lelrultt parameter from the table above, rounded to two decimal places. 1.32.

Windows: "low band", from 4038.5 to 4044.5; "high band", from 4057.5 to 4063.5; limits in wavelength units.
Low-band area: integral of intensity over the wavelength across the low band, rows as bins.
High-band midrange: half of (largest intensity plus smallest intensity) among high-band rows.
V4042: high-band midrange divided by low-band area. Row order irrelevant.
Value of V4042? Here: 0.156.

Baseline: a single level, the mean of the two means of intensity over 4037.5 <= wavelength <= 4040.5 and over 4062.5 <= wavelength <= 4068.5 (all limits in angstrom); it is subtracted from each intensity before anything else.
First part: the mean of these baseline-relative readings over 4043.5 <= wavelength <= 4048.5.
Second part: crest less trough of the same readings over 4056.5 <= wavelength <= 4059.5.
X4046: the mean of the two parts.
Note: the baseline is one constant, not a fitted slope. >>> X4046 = 2.67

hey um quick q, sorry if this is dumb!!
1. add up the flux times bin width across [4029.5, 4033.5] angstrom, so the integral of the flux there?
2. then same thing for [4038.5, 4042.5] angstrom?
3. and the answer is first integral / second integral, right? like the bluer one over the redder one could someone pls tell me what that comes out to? 0.90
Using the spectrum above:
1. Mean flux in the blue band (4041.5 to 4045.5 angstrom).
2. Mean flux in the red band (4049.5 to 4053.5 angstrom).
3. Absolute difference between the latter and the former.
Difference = 3.1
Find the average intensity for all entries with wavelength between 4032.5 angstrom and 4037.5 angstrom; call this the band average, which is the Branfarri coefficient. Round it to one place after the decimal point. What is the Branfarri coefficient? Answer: 20.8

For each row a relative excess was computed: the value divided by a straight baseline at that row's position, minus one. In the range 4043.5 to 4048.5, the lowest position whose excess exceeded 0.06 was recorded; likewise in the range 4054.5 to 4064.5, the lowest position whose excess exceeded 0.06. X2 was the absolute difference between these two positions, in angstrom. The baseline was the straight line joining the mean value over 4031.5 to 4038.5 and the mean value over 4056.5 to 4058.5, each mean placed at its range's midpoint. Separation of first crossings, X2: 8 angstrom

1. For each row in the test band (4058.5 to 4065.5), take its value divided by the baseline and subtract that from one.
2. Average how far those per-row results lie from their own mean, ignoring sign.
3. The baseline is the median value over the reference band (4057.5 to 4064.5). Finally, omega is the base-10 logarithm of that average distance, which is -1.29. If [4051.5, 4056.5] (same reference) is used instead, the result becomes -1.04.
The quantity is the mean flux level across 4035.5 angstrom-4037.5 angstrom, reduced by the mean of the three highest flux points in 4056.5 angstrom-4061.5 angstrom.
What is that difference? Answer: -1.6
